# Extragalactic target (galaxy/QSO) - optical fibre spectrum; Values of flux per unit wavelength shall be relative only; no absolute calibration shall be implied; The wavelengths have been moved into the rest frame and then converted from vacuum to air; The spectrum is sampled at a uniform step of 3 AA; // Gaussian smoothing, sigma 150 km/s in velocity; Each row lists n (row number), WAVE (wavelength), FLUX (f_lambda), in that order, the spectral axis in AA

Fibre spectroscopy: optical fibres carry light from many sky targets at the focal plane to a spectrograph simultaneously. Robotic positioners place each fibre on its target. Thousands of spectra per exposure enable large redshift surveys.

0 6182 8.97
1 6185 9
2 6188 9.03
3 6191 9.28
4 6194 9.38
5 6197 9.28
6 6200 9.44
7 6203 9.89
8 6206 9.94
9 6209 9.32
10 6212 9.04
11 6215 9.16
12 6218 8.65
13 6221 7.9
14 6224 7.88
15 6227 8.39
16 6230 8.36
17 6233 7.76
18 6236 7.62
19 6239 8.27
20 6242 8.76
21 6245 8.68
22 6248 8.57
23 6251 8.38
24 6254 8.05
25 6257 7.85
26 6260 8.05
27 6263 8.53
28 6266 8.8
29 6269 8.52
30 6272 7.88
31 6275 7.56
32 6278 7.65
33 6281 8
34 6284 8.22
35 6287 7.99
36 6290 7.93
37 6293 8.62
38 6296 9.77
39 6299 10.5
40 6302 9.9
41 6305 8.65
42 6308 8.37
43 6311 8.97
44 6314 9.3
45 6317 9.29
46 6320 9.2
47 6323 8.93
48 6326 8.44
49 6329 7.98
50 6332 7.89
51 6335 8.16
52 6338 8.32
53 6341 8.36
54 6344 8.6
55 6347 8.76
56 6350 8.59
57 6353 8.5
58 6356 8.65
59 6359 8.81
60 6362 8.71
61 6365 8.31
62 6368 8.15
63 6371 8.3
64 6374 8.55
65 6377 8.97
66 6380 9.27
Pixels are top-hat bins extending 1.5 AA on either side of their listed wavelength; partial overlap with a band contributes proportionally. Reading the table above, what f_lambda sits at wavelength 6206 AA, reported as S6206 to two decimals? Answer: 9.94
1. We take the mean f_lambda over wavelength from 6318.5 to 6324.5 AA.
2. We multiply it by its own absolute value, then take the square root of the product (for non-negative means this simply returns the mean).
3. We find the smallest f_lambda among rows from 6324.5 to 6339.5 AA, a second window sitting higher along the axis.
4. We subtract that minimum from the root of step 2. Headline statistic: 1.2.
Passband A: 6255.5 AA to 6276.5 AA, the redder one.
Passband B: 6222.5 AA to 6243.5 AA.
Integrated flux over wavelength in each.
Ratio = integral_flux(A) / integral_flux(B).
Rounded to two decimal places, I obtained 1.00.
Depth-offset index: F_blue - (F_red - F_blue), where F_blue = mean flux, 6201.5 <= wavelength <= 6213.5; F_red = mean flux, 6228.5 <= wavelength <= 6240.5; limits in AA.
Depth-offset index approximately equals 11.1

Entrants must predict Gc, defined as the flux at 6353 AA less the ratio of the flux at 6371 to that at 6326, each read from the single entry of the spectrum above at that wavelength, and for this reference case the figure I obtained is 7.5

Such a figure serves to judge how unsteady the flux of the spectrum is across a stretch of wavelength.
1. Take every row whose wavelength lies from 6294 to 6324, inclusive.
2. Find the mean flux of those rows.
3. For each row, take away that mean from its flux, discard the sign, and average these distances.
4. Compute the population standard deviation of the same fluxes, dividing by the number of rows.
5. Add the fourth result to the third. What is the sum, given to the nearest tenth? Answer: 1.1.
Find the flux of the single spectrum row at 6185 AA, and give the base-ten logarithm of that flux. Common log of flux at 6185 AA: 0.954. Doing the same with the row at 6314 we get 0.968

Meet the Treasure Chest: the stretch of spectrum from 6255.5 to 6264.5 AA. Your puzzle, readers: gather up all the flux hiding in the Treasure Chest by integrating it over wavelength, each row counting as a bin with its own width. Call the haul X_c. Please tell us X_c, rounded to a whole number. 73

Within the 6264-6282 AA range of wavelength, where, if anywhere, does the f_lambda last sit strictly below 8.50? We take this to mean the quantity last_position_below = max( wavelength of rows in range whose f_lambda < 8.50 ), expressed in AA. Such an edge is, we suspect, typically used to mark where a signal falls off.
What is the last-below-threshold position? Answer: 6281 AA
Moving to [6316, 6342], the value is 6341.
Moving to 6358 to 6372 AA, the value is 6371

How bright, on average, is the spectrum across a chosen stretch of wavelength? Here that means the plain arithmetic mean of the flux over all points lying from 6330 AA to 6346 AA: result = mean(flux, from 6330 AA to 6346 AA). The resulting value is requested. 8.27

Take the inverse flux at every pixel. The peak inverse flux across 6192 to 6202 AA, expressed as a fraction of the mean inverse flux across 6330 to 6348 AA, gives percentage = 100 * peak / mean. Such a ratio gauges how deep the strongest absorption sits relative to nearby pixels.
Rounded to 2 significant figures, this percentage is 90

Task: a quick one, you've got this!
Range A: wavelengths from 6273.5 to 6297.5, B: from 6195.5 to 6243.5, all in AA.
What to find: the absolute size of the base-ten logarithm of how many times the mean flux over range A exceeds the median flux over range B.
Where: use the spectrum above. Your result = 0.025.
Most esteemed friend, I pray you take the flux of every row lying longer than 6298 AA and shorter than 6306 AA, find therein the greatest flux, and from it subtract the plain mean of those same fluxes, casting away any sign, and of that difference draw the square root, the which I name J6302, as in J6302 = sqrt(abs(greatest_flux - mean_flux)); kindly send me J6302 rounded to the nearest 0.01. 0.90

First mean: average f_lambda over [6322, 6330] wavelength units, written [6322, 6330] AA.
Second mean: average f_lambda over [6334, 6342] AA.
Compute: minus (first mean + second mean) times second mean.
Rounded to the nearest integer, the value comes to -139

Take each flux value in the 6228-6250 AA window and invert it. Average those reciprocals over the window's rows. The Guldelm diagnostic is 0.121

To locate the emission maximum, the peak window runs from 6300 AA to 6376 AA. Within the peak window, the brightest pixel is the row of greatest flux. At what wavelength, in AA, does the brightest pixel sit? 6302 AA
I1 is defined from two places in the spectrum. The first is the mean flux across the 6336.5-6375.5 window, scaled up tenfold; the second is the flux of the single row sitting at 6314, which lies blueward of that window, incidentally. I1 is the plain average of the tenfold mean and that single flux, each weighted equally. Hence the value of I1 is 47.2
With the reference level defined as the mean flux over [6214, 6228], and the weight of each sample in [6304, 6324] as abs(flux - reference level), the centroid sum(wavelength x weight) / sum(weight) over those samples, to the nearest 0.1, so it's 6316.0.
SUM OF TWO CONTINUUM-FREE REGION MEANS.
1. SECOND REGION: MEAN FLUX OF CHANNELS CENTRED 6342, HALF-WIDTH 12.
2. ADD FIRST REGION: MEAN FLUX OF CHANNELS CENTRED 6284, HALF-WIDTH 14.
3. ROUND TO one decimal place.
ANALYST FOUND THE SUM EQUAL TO 16.6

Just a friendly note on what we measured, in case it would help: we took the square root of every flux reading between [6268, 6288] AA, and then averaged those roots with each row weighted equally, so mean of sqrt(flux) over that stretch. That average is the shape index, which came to 2.82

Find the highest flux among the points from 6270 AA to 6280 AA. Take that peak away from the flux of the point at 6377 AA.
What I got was 1.1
